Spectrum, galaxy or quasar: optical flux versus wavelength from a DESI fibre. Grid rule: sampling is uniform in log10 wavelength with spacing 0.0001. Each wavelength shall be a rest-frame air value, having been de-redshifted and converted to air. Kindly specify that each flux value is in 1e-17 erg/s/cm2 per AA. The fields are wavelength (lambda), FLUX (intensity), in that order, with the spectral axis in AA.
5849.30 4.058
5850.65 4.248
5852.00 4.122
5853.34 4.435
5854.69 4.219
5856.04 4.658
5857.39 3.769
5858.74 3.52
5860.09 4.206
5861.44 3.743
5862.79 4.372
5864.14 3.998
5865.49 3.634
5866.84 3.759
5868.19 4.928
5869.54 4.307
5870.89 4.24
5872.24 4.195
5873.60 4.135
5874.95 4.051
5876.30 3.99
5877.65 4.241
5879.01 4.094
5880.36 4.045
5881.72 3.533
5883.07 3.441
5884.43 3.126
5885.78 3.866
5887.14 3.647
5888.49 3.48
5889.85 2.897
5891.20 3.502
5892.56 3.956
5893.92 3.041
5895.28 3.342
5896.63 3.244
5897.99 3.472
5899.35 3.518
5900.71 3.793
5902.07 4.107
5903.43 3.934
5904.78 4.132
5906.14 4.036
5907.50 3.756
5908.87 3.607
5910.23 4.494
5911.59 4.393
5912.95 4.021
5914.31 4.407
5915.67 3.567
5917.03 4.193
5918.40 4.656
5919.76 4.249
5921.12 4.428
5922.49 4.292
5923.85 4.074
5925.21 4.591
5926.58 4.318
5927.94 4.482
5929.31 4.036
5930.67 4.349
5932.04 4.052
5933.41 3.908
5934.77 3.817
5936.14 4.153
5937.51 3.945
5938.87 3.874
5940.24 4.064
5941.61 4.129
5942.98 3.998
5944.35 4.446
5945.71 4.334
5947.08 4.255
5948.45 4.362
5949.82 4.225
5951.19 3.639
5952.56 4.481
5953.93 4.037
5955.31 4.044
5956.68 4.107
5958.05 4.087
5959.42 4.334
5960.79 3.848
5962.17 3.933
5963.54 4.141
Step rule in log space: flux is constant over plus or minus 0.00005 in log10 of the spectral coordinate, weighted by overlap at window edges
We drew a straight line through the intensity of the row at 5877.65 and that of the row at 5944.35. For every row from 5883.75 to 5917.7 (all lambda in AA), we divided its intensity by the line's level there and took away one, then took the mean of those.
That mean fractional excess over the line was -0.13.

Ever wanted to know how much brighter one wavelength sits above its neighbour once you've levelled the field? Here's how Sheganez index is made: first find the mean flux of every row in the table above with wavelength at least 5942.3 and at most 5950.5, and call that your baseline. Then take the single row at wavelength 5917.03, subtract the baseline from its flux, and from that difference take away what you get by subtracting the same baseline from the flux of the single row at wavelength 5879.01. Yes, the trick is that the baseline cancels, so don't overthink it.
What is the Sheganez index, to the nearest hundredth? 0.10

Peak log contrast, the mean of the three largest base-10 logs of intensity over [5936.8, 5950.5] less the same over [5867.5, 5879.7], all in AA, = -0.010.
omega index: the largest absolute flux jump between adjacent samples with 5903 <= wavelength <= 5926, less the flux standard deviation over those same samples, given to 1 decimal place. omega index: 0.6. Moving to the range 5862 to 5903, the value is 0.7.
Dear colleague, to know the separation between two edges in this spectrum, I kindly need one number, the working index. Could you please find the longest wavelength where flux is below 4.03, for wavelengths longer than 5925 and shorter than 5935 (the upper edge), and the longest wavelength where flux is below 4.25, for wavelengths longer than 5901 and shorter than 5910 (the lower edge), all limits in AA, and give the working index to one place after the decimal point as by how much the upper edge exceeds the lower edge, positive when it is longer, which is 25.9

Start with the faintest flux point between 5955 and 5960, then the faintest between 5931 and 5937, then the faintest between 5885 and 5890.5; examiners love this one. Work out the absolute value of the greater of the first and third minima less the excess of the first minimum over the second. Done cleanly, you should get 3.82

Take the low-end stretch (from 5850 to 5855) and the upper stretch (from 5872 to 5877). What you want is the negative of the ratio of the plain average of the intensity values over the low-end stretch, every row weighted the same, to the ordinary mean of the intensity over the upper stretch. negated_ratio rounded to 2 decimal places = -1.04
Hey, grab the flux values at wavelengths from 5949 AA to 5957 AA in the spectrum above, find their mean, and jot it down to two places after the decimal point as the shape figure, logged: 4.09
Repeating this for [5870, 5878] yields 4.14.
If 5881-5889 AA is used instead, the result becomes 3.52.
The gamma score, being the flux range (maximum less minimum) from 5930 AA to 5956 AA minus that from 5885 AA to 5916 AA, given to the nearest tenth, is -0.8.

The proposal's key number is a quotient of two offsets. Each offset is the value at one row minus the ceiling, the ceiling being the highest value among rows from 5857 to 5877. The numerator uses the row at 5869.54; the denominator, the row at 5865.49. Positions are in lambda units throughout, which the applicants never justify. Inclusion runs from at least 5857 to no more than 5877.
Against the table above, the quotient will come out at 0.5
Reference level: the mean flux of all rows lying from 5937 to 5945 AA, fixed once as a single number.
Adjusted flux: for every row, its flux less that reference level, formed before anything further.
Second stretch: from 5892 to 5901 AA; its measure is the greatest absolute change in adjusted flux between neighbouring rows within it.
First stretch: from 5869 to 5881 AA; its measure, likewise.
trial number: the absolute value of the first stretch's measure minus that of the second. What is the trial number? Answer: 0.66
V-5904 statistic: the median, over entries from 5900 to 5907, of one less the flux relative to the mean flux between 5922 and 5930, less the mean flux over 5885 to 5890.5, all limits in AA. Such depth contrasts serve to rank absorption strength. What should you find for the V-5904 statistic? -3.41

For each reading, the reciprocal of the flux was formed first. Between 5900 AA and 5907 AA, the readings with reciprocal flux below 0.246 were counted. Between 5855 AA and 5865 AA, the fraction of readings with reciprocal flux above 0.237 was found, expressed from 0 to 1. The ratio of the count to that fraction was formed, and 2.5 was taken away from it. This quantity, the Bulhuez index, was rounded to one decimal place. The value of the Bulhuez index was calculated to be 0.3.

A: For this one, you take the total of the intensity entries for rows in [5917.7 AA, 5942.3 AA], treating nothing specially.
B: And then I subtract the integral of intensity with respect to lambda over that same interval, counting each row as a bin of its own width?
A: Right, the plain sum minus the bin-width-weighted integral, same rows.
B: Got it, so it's -27.6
